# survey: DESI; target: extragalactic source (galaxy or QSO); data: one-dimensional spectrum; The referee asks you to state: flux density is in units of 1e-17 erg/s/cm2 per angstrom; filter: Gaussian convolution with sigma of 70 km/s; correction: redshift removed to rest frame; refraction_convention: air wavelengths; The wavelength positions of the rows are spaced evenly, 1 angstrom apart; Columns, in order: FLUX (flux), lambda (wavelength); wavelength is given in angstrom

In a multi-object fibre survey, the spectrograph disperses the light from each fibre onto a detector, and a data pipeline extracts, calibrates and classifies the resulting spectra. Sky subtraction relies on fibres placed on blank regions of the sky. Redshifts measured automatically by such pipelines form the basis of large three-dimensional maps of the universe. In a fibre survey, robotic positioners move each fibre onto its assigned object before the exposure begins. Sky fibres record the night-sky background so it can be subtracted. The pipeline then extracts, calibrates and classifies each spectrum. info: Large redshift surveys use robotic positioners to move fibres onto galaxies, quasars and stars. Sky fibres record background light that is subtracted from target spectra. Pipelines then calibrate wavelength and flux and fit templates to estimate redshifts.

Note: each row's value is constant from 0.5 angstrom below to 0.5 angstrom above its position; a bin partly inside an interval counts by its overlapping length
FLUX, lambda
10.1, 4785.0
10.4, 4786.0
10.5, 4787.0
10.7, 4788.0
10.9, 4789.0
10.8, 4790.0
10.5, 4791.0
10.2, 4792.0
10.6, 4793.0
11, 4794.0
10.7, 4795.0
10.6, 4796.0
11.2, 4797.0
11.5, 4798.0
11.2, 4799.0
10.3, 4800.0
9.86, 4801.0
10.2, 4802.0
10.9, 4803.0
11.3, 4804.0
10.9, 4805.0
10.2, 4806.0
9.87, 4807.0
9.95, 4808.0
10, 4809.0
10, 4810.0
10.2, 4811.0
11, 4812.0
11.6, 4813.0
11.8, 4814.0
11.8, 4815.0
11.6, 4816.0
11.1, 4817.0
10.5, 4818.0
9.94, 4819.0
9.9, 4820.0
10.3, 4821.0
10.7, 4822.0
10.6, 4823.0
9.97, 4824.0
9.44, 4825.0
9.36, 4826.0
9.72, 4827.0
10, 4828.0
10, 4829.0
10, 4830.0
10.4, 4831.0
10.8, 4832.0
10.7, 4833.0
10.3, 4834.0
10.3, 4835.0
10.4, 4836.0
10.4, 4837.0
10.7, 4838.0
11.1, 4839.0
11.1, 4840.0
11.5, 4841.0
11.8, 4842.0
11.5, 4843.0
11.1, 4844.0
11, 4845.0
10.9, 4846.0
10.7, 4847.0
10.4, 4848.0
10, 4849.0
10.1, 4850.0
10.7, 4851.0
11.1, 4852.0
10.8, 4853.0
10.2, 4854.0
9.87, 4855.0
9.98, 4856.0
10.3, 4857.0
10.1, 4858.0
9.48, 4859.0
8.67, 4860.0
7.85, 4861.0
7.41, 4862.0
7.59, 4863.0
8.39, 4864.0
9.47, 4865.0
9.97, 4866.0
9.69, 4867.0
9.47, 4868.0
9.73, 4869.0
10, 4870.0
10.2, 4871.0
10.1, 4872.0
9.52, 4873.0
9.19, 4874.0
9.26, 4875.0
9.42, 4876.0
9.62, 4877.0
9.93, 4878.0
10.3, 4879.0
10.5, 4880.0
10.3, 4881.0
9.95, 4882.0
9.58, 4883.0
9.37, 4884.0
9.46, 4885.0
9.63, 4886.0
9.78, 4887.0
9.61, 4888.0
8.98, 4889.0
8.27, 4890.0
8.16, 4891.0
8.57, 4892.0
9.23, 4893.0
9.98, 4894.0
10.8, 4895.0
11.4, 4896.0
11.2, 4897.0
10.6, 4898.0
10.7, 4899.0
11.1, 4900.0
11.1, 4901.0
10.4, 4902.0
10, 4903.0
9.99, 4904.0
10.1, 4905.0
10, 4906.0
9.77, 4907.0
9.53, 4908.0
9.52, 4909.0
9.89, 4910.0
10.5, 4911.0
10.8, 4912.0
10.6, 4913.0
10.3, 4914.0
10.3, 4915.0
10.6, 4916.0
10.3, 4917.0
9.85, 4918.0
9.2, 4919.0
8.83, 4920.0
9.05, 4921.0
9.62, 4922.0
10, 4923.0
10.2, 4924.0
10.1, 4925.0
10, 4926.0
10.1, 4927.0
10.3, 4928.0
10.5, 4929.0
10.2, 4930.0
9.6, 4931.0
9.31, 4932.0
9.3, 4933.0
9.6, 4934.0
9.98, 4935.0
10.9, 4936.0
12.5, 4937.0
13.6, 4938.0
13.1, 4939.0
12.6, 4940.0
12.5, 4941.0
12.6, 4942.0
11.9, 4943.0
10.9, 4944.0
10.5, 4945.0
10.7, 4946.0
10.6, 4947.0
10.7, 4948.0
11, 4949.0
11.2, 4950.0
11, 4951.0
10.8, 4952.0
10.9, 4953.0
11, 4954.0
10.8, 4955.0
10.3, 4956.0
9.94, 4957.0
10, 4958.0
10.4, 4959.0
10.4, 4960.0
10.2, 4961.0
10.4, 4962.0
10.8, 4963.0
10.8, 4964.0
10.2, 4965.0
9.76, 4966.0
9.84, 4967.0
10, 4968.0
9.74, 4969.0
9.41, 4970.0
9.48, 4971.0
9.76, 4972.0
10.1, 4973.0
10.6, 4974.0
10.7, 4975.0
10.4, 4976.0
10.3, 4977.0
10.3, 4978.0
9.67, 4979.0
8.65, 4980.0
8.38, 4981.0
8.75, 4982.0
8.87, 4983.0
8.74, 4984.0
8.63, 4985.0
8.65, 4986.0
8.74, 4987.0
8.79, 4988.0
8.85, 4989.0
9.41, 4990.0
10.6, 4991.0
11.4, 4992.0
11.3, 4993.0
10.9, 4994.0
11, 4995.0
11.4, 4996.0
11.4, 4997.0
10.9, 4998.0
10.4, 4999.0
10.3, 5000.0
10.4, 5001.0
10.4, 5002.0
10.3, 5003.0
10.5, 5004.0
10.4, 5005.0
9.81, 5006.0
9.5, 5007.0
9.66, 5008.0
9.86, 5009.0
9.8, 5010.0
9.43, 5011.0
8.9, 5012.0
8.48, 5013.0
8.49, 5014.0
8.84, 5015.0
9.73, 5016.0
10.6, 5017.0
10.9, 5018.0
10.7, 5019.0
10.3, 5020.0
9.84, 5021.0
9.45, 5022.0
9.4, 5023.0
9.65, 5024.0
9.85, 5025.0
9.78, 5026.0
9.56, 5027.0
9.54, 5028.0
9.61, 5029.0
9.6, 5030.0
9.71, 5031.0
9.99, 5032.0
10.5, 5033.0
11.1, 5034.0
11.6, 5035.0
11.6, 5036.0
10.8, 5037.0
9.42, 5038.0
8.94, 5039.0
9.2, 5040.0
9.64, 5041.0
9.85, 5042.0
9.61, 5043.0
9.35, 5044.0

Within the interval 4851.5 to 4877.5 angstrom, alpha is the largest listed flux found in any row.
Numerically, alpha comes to 11.1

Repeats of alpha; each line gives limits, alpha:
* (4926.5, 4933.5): 10.5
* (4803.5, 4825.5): 11.8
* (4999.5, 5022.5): 10.9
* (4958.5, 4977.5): 10.8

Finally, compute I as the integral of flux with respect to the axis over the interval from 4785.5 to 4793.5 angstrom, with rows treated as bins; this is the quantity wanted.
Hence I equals 85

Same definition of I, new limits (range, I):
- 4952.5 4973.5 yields 214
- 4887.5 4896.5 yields 85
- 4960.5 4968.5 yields 82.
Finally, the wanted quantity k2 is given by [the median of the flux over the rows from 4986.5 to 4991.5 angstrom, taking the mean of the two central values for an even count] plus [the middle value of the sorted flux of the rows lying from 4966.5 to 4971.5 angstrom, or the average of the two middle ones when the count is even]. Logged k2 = 18.6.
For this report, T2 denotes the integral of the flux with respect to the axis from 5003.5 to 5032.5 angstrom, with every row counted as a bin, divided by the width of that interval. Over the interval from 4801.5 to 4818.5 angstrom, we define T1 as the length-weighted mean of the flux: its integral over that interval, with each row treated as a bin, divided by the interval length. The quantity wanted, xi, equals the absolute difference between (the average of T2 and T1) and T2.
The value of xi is 0.52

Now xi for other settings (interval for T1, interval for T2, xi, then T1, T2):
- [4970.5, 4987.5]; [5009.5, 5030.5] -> 0.09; 9.5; 9.64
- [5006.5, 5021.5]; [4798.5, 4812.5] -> 0.38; 9.7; 10.42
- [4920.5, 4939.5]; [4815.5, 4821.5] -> 0.07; 10.4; 10.56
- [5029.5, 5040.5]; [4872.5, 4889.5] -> 0.28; 10.2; 9.67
